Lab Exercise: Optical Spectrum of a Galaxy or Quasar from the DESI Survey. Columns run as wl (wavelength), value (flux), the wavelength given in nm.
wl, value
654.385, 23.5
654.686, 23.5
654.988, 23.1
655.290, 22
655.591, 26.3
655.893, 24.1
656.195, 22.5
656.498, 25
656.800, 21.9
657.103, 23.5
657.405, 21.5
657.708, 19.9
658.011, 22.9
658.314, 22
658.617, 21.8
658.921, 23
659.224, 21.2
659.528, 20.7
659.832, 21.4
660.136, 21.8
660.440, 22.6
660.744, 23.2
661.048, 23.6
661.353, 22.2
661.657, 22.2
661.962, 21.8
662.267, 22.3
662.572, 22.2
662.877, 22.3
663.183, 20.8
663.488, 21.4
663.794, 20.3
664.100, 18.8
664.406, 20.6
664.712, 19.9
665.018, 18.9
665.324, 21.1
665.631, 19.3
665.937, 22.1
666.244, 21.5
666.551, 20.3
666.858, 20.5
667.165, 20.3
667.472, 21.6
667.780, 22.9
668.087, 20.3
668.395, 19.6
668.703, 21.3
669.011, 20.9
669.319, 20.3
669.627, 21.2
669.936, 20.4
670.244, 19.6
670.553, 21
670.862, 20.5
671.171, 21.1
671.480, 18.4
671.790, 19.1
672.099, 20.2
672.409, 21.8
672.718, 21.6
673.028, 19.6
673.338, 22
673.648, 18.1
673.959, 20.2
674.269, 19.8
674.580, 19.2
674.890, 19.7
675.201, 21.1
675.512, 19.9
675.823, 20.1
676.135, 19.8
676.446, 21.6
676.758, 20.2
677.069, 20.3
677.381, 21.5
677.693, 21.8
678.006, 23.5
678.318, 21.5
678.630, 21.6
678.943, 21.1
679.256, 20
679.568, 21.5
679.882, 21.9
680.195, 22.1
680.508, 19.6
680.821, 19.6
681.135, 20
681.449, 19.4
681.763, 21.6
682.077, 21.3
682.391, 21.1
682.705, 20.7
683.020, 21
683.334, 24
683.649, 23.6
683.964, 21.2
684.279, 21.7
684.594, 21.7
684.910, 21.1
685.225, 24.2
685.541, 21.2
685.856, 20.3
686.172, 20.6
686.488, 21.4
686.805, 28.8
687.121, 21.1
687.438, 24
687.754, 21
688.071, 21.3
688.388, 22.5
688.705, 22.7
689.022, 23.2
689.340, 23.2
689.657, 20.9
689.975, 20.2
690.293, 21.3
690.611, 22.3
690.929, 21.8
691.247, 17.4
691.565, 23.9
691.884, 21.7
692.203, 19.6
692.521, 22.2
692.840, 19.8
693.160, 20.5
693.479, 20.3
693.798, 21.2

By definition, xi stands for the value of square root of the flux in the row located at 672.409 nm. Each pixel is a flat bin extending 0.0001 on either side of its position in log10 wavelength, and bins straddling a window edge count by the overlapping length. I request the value 4.67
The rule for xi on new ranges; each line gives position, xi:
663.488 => 4.63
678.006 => 4.85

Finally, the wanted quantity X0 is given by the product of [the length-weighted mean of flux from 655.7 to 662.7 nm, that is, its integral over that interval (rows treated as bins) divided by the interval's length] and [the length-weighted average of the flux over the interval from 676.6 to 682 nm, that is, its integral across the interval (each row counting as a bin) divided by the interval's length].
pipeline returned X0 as 469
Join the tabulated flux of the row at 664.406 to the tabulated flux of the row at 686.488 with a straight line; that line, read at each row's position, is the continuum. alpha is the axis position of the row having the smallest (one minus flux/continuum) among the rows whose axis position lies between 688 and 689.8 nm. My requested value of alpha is 689.022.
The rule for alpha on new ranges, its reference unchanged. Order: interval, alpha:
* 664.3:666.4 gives 665.937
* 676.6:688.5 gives 686.805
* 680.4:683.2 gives 681.763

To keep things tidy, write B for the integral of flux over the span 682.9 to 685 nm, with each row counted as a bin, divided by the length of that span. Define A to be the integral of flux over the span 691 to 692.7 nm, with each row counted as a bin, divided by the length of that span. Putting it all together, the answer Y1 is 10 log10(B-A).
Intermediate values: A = 21.0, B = 22.1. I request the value 0.4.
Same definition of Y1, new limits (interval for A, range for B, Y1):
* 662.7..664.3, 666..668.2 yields -4.1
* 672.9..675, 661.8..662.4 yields 3.5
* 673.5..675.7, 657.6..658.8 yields 3.0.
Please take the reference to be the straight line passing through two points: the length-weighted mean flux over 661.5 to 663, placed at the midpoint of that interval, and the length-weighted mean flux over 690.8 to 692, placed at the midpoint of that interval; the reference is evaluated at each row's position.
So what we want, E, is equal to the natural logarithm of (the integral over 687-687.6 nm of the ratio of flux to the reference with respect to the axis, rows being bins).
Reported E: -0.45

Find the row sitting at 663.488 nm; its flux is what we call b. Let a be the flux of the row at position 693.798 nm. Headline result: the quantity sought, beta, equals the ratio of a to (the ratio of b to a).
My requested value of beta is 21.0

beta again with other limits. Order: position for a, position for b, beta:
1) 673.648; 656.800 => 15.0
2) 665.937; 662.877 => 21.9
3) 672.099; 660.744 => 17.6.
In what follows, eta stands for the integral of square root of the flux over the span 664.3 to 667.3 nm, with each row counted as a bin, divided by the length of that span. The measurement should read 4.52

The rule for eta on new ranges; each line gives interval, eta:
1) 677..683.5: 4.60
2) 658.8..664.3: 4.66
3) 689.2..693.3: 4.59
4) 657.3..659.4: 4.66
